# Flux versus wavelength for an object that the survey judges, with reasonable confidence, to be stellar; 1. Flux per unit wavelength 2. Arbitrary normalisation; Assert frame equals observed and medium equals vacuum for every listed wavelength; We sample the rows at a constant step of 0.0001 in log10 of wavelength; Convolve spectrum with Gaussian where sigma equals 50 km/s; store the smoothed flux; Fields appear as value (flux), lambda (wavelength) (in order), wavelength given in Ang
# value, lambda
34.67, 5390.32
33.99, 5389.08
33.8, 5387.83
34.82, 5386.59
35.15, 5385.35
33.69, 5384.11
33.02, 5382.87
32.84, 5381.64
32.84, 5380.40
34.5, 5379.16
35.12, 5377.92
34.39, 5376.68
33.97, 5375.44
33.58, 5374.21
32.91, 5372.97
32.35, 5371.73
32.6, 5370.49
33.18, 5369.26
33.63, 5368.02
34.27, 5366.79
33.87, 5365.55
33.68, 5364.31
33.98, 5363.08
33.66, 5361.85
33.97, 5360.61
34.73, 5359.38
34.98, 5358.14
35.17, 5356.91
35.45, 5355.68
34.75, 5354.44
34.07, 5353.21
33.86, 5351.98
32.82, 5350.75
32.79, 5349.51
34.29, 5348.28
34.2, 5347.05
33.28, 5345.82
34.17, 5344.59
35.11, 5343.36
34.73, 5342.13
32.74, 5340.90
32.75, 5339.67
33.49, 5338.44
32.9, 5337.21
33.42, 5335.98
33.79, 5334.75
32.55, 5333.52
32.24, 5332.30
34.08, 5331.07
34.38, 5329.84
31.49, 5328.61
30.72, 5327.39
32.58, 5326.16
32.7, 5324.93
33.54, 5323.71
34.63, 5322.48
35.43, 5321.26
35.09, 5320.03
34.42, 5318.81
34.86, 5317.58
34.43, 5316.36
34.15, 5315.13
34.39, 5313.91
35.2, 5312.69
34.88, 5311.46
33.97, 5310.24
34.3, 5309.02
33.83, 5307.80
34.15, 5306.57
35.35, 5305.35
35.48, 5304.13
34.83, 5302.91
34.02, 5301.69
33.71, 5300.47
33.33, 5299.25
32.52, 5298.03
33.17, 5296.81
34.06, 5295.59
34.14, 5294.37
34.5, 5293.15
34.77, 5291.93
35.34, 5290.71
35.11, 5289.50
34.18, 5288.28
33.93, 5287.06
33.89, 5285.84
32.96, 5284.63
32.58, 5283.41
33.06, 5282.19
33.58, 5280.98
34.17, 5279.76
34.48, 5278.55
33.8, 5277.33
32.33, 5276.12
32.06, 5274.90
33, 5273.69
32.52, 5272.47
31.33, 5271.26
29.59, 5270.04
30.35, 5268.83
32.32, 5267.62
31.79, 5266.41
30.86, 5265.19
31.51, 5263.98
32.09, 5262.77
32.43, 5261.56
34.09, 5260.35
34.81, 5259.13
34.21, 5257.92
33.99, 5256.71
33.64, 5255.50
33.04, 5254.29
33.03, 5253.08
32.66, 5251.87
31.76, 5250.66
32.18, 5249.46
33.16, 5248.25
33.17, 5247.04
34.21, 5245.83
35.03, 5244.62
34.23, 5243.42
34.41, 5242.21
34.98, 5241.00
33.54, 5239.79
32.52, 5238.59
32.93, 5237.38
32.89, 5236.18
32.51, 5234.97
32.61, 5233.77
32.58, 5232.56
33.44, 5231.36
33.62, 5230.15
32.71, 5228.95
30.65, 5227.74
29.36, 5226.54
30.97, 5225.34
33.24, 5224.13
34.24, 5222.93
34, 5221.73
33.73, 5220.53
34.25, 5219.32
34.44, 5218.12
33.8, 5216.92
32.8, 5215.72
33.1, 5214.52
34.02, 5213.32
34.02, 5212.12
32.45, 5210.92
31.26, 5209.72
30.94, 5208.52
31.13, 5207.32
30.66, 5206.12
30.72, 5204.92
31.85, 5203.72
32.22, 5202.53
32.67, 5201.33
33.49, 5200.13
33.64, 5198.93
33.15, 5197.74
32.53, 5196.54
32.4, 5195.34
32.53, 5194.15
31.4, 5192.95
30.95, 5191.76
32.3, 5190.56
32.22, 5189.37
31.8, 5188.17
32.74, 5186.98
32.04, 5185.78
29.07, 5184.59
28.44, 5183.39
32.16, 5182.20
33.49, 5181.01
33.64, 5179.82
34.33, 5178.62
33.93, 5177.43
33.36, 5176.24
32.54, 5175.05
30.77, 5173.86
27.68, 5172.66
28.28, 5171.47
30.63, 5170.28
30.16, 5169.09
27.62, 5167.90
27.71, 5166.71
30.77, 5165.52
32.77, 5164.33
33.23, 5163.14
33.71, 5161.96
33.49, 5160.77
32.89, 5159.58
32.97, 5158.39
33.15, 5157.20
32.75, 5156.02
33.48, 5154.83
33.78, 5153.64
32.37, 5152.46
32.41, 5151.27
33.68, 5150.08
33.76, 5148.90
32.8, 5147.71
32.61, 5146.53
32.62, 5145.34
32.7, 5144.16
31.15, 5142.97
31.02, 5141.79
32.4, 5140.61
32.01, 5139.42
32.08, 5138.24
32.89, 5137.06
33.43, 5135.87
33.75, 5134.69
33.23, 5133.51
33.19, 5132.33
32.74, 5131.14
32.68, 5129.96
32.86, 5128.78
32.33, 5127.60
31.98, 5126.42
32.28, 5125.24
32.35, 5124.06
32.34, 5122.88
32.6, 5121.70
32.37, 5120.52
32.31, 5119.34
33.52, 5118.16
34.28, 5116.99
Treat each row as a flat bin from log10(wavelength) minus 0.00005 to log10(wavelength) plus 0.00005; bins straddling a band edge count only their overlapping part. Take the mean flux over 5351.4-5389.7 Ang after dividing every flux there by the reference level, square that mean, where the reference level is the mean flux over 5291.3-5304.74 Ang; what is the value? 0.995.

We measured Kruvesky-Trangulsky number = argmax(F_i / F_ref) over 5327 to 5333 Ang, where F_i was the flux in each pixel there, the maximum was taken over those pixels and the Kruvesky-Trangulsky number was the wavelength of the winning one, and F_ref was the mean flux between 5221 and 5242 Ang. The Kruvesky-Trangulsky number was 5329.84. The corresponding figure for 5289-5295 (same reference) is 5290.71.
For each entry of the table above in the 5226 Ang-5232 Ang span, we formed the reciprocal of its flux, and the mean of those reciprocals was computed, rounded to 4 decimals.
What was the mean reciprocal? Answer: 0.0314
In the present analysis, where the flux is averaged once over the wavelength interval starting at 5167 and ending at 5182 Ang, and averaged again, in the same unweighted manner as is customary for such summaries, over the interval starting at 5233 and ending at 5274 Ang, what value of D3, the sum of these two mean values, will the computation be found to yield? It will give 64.2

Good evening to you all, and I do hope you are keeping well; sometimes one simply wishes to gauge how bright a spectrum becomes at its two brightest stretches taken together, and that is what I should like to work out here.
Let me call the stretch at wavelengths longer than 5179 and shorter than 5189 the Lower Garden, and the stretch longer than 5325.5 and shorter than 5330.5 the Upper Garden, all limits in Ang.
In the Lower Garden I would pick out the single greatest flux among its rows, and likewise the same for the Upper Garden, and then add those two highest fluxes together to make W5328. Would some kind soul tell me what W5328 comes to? 68.0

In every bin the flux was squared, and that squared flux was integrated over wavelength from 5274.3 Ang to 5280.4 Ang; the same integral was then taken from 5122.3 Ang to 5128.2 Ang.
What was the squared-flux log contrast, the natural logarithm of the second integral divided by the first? -0.10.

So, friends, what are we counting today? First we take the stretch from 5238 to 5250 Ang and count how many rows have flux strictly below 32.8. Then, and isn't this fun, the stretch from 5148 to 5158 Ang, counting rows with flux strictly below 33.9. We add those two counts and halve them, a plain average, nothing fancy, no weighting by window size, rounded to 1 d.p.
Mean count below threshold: 5.0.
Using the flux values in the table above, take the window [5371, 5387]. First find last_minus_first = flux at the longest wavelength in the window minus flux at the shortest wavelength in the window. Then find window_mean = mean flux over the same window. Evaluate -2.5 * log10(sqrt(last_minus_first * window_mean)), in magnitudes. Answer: -2.4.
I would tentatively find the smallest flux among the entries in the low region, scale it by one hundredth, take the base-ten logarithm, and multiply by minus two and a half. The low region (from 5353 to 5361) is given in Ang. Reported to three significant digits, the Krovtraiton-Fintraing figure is 1.17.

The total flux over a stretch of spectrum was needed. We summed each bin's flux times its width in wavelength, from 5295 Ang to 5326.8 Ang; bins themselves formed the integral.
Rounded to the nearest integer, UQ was 1087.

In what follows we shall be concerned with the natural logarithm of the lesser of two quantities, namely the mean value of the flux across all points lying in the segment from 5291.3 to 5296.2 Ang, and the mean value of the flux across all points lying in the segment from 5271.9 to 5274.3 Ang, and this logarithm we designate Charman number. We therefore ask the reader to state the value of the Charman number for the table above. 3.49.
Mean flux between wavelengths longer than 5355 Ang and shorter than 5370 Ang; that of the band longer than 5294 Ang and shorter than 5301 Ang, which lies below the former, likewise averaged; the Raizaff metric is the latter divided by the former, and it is 0.98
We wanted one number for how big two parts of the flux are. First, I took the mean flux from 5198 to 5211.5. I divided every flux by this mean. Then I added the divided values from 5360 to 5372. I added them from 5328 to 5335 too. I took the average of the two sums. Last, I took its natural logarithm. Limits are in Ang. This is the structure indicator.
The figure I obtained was 2.1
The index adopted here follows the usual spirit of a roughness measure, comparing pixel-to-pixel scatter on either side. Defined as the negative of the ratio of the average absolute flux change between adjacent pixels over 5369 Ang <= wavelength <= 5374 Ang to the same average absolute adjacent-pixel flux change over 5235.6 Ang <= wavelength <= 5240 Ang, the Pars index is -0.95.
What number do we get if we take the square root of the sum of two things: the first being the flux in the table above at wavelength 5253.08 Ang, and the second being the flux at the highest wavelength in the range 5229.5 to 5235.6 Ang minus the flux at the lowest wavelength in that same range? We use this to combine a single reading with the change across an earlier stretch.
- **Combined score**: 5.65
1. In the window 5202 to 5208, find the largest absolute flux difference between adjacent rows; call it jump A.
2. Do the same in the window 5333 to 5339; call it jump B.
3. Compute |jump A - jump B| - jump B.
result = -1.1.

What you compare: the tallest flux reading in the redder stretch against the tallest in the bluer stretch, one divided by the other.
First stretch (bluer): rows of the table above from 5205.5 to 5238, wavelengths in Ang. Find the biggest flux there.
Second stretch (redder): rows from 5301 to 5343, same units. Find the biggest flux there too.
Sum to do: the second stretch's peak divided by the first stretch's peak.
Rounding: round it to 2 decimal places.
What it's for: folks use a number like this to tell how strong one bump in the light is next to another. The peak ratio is 1.03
